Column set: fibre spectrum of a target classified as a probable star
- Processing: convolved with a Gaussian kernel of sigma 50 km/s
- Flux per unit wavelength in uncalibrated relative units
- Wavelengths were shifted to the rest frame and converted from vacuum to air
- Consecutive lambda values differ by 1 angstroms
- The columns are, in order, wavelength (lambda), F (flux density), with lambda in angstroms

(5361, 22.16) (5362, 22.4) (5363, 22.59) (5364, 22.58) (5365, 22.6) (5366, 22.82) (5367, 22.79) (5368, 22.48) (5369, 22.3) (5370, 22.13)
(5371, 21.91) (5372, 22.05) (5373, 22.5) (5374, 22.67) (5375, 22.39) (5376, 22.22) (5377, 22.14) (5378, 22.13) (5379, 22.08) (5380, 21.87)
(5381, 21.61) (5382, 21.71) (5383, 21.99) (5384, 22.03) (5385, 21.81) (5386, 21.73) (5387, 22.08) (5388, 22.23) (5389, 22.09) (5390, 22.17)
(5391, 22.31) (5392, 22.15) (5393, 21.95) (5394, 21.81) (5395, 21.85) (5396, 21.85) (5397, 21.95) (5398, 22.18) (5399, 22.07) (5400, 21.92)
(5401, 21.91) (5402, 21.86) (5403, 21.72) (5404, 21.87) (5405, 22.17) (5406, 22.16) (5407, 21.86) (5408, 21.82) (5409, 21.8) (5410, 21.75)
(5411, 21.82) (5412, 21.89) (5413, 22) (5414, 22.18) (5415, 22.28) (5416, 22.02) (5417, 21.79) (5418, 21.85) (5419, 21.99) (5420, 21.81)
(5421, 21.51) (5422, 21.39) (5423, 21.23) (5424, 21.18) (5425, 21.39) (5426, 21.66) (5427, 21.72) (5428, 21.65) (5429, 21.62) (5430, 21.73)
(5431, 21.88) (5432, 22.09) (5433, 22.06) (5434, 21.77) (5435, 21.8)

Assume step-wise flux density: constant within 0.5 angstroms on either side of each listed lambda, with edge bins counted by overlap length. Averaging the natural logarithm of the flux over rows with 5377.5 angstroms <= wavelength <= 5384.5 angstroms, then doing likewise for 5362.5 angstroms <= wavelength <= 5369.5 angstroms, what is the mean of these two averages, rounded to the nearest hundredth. 3.10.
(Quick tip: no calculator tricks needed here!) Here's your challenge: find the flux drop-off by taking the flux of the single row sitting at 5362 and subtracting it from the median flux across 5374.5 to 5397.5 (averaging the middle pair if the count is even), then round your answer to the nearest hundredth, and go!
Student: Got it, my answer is -0.37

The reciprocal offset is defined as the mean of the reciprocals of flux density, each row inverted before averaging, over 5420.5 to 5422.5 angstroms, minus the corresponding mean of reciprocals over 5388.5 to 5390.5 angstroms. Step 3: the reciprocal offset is 0.0014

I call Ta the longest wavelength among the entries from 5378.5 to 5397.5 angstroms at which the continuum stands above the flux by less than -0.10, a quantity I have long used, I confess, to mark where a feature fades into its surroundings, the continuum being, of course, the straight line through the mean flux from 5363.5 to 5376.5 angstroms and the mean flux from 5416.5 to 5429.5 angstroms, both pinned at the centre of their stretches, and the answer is 5391 angstroms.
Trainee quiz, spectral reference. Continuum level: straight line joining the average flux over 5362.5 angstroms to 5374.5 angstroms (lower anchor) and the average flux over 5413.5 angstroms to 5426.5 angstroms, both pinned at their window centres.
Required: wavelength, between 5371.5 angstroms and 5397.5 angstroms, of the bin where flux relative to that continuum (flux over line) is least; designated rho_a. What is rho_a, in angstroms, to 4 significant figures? 5381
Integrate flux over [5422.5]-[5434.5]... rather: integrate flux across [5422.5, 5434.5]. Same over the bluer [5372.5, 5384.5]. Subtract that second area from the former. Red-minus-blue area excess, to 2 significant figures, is -5.4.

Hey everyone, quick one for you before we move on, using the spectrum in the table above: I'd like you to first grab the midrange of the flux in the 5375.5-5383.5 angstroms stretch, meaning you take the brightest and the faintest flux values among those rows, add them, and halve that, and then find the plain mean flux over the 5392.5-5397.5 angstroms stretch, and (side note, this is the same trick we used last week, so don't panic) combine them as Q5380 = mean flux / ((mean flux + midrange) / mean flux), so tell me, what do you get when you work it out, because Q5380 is 10.9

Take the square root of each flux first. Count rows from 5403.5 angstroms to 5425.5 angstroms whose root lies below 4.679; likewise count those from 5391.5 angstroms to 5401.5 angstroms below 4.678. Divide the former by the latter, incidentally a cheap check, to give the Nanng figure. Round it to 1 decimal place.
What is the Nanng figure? 5.0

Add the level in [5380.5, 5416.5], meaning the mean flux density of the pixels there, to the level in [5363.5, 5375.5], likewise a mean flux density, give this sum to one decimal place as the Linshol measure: 44.4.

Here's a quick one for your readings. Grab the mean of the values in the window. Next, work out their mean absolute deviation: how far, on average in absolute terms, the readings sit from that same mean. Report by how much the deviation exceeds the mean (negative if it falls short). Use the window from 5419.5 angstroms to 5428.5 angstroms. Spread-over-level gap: -21.3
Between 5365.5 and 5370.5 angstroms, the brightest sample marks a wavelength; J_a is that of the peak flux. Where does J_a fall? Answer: 5366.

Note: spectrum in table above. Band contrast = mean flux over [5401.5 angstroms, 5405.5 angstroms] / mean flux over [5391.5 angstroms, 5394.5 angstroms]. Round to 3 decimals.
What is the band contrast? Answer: 0.997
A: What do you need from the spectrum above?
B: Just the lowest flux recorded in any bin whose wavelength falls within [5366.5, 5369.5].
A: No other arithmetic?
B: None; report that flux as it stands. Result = 22.3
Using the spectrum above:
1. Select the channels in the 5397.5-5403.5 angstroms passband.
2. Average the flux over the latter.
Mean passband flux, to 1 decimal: 21.9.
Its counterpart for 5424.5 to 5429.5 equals 21.6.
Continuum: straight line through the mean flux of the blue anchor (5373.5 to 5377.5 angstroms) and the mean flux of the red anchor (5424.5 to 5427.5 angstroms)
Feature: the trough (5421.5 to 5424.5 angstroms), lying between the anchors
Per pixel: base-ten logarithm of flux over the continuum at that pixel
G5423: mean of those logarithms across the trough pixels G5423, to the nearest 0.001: -0.007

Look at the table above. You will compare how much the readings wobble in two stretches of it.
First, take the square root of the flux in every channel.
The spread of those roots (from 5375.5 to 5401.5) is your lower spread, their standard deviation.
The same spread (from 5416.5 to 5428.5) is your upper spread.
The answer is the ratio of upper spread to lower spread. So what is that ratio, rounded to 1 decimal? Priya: 1.4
